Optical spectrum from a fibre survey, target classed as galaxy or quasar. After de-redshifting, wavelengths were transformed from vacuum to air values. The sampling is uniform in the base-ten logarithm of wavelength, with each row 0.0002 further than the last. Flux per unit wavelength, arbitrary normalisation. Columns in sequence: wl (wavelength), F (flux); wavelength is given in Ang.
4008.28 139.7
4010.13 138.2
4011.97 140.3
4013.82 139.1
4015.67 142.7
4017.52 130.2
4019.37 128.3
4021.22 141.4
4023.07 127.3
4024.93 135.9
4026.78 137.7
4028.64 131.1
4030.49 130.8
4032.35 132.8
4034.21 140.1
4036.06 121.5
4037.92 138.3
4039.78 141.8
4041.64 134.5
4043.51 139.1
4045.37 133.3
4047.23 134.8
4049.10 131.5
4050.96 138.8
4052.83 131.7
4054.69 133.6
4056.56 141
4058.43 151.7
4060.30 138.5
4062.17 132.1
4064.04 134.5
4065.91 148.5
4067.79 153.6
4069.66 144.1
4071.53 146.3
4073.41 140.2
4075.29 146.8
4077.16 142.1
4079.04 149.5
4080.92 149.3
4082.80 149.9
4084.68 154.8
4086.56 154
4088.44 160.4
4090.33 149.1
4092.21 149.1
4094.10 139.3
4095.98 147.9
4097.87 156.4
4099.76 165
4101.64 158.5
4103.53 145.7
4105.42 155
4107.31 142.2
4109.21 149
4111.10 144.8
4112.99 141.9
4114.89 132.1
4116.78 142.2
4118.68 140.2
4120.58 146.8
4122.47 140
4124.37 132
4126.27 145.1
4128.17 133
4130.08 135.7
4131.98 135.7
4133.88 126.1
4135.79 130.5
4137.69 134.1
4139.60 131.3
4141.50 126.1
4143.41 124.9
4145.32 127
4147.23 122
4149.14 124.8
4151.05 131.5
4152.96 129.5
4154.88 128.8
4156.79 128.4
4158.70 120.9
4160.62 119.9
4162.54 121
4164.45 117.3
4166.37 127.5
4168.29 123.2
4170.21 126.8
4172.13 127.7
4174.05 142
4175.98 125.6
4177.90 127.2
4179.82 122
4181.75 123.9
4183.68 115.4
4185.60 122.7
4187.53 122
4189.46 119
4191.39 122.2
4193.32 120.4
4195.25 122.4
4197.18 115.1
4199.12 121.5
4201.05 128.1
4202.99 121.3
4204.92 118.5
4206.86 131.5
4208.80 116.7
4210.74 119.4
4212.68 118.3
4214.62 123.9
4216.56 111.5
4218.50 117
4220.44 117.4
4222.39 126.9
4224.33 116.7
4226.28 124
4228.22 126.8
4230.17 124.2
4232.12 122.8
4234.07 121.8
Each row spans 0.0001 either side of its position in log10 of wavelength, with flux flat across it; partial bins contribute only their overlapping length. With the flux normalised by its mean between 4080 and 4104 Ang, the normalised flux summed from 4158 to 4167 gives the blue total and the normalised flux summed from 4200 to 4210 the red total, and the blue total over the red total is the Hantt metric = 0.98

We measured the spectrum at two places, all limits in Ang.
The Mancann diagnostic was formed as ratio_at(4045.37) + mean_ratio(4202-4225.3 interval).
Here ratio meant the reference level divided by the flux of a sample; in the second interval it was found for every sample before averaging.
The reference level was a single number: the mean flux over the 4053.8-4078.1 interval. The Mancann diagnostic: 2.26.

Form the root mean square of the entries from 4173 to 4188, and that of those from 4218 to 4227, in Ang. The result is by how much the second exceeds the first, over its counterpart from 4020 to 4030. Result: -0.036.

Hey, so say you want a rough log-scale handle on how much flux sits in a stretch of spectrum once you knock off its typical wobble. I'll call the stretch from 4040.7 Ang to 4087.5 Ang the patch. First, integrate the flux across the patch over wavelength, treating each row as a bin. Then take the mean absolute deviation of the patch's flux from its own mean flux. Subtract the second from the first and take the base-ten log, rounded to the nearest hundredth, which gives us 3.82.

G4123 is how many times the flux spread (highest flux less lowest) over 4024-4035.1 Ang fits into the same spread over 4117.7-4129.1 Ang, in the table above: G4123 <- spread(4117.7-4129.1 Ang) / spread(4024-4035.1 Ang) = 1.59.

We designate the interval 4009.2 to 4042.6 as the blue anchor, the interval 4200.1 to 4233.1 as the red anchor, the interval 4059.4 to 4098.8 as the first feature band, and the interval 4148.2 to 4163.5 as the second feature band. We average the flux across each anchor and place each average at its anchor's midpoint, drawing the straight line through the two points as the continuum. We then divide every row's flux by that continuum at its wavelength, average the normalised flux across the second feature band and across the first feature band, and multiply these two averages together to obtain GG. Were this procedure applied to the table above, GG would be 1.12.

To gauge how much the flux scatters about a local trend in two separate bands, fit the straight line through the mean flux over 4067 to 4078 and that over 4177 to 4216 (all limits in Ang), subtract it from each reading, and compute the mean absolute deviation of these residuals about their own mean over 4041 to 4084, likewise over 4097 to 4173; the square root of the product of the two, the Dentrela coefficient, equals 7.0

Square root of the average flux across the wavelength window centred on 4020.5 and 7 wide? 11.5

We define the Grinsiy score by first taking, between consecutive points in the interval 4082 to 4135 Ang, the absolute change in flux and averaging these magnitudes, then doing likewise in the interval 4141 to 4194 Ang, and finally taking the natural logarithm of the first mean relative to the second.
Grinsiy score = 0.51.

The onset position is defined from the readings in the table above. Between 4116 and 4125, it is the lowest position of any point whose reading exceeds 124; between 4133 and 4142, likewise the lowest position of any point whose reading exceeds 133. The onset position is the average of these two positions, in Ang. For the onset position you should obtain 4127.2 Ang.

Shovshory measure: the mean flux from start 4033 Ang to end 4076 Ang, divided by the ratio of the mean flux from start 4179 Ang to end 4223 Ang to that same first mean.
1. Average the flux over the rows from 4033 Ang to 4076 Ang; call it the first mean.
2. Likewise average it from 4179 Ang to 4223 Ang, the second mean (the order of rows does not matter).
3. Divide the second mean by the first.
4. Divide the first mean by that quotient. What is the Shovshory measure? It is 160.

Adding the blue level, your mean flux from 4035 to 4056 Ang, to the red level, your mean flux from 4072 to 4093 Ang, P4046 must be 284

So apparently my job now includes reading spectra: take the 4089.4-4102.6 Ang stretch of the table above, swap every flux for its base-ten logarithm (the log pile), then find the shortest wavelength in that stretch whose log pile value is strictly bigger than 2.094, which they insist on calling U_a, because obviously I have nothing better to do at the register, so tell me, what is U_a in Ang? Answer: 4090.33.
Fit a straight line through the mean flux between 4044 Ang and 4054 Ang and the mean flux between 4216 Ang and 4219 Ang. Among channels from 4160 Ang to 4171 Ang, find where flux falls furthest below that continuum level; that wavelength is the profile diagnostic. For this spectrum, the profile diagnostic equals 4164.45 Ang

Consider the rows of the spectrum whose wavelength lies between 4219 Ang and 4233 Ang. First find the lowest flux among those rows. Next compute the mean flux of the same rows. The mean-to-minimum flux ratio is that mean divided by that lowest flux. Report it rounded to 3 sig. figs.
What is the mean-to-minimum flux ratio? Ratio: 1.05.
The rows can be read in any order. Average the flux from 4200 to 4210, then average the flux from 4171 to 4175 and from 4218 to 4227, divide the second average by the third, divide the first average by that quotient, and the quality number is 110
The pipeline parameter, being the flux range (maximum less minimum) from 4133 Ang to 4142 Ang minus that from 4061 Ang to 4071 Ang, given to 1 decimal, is -13.5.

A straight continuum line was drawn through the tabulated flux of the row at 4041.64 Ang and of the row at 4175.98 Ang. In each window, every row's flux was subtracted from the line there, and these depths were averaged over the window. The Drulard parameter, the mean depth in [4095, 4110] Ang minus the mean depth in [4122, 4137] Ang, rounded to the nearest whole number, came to -16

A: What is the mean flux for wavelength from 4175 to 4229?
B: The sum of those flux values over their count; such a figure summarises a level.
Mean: 121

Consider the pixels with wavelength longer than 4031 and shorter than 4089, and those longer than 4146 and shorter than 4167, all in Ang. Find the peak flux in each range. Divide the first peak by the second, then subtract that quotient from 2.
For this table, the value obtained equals 0.780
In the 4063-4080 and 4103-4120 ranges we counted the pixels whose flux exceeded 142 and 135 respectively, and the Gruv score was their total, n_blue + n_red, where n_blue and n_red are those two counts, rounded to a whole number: 15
